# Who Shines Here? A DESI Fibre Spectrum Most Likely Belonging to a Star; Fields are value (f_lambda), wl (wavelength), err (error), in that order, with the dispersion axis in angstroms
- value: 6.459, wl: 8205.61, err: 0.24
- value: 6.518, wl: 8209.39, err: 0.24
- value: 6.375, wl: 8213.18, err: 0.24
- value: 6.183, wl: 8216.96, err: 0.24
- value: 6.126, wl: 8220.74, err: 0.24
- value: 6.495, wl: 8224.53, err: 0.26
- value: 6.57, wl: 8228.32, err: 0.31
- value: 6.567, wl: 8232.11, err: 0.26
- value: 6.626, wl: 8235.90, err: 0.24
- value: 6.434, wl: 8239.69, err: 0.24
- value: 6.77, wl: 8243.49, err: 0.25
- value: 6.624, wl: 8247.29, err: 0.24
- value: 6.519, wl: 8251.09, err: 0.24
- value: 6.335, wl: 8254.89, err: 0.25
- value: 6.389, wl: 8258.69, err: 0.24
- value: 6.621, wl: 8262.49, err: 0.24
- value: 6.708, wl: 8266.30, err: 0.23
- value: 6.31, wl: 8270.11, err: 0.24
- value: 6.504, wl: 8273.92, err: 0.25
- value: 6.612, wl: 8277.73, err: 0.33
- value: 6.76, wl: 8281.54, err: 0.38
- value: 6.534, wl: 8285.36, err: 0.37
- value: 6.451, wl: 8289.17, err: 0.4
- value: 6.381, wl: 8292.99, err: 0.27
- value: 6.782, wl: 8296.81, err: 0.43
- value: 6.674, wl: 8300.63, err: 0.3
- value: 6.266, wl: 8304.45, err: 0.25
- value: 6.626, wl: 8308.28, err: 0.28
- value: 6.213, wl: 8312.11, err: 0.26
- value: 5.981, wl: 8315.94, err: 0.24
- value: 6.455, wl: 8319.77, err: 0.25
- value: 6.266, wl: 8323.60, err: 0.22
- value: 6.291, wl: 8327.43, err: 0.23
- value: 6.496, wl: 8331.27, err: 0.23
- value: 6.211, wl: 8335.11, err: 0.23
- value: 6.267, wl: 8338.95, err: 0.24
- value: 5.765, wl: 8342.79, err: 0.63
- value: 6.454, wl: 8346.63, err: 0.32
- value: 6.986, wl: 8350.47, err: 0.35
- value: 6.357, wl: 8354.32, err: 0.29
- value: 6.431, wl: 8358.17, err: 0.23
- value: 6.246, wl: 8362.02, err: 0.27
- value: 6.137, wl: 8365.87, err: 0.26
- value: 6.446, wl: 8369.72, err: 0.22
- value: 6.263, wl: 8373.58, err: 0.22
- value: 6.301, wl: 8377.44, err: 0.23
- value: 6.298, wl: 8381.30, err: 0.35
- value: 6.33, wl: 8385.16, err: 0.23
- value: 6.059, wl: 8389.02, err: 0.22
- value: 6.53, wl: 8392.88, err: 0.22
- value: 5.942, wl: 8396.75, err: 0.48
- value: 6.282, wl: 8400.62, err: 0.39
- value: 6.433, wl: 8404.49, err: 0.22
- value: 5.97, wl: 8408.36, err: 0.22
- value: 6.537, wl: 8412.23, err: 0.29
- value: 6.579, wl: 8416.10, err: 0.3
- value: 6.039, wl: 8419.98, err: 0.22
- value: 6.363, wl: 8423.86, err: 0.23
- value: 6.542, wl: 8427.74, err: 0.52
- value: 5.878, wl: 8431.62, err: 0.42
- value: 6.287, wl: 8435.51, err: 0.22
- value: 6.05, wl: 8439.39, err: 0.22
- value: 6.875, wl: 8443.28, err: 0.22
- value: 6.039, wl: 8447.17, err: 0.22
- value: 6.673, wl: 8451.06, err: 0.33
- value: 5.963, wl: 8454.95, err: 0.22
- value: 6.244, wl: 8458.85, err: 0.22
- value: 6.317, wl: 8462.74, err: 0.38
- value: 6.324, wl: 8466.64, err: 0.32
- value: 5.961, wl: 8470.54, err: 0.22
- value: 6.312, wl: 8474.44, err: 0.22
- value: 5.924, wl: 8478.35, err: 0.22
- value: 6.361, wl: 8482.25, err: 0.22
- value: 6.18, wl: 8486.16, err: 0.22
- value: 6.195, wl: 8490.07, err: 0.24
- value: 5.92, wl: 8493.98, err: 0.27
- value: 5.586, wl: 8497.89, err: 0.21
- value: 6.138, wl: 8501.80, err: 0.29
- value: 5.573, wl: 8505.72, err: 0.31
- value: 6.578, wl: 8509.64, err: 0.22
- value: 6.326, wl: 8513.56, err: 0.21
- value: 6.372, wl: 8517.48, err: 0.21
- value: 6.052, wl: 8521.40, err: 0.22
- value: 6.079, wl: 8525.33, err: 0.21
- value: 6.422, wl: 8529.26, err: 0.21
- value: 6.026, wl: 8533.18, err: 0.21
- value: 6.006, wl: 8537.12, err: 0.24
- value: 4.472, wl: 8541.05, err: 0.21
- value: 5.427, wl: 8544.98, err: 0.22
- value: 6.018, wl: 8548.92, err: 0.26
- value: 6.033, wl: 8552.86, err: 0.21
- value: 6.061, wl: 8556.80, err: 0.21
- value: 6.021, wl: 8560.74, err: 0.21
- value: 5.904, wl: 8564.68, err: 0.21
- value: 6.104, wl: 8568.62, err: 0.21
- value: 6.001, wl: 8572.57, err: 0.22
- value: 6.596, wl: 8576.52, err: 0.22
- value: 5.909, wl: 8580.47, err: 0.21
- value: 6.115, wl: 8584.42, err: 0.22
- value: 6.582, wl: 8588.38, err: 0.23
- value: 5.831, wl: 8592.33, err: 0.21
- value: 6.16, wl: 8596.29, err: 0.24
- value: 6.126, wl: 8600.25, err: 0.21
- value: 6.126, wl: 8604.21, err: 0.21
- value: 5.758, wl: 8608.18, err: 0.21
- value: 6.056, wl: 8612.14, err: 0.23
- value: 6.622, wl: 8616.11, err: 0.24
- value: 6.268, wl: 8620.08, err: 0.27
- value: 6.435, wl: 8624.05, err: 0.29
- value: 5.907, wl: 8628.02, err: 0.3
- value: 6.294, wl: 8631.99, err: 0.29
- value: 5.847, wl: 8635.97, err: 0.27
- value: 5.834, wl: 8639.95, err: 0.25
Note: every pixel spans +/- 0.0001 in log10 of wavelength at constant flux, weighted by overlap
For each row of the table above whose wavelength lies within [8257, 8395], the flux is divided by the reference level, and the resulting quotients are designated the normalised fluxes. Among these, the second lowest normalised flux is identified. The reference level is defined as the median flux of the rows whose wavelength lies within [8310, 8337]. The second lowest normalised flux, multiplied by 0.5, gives 0.477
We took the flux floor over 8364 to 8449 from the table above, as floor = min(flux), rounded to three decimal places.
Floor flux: 5.878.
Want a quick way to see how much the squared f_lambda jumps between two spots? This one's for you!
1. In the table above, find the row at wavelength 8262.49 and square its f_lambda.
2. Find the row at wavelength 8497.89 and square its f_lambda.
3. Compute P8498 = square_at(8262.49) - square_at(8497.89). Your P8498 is 12.6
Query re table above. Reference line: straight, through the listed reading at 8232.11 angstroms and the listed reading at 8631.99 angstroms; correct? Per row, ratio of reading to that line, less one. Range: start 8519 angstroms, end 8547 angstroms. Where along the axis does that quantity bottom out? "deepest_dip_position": 8541.05 angstroms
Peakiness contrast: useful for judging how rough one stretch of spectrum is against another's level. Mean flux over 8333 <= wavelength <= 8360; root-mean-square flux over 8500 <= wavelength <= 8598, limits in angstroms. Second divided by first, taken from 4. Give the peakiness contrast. 3.05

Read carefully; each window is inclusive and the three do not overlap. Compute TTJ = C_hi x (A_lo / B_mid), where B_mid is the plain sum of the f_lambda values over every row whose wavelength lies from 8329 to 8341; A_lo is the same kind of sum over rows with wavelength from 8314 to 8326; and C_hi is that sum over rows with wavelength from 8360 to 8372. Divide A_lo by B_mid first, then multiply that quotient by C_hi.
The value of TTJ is 18.6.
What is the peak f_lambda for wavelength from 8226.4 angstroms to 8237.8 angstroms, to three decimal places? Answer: 6.626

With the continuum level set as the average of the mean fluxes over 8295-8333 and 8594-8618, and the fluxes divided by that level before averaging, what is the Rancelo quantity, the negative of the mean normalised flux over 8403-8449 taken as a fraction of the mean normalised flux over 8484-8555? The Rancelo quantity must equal -1.06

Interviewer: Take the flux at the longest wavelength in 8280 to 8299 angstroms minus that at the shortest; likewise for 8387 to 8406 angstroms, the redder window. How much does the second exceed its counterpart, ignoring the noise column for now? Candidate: 0.35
